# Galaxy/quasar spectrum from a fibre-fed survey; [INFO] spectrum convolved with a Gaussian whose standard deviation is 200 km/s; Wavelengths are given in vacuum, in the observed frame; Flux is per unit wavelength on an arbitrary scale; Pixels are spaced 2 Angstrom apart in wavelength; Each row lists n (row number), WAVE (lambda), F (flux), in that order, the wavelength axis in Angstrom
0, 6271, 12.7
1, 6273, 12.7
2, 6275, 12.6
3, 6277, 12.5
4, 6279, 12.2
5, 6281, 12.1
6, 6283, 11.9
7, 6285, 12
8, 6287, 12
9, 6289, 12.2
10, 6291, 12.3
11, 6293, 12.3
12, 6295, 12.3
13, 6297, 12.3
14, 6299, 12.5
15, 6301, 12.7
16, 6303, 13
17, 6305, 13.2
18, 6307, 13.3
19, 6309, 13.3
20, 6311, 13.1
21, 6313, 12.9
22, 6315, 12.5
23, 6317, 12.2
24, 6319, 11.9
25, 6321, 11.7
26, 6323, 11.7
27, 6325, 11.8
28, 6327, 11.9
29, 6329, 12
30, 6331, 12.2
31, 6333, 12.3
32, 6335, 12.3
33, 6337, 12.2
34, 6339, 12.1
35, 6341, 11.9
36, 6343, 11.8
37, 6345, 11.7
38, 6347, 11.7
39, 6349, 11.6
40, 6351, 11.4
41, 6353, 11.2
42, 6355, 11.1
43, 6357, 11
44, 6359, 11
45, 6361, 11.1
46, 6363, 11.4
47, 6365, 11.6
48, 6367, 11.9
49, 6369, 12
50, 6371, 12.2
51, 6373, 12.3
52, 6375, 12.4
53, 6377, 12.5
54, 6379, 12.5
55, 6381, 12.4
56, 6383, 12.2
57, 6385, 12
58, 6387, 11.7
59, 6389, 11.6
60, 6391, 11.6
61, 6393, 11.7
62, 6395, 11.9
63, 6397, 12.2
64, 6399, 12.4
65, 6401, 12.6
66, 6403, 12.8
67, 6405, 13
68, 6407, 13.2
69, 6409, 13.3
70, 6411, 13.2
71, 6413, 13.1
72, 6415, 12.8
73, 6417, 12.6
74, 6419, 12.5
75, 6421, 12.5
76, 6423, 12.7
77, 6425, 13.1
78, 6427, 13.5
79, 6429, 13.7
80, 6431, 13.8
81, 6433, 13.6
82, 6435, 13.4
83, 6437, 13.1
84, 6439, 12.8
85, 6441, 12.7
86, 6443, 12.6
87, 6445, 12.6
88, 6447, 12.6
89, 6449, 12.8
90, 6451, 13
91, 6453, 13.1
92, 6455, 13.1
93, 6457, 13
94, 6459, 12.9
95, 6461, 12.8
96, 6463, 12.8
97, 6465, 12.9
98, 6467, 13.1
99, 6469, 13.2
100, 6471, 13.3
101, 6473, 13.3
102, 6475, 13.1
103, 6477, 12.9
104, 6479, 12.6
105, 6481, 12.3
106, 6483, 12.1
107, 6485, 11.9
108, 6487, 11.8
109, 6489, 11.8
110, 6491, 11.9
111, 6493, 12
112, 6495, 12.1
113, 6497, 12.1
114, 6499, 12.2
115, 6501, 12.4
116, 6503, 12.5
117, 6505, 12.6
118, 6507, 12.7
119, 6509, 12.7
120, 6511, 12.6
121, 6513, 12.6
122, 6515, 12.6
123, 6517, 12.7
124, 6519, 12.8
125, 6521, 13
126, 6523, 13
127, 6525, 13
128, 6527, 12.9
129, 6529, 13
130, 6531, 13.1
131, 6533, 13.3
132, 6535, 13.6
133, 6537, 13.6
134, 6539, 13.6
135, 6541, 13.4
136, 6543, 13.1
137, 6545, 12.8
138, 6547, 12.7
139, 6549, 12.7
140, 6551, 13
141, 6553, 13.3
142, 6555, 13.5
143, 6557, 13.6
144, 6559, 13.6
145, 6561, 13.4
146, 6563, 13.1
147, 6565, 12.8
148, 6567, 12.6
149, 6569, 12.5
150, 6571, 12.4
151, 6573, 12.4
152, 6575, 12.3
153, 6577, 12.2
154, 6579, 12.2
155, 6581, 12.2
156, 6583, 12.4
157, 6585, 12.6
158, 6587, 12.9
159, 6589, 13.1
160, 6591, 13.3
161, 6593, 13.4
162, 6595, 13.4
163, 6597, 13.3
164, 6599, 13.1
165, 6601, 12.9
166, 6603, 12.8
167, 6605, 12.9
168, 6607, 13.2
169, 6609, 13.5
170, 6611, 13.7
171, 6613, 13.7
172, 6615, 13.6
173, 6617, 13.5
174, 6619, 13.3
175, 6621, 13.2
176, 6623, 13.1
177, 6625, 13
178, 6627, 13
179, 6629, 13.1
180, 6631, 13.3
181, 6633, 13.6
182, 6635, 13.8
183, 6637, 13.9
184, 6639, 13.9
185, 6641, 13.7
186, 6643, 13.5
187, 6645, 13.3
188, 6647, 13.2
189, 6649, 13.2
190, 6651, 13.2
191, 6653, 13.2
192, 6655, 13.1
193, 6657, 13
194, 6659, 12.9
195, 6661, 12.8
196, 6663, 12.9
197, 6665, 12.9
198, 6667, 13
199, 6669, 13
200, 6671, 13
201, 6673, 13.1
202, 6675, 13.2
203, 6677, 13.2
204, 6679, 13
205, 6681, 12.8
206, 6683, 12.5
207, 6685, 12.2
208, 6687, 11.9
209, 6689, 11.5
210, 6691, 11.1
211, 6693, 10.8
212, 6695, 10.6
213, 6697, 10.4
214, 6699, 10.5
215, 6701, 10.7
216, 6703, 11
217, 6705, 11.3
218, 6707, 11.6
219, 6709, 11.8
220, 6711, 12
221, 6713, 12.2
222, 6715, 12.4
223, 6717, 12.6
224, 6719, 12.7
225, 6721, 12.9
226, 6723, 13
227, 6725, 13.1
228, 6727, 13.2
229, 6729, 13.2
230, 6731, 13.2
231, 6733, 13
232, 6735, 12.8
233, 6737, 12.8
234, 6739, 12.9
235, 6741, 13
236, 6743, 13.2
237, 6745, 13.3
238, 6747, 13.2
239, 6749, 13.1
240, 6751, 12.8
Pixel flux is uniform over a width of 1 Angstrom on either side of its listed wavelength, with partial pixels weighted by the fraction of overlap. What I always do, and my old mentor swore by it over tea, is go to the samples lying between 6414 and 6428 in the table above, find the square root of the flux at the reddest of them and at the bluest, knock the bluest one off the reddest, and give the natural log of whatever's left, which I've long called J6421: -2.3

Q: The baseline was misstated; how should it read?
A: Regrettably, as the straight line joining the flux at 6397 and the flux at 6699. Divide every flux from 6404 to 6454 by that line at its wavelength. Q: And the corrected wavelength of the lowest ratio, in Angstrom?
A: 6419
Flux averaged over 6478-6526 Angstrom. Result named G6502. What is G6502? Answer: 12.4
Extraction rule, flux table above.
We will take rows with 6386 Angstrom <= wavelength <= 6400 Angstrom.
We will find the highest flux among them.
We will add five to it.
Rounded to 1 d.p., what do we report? 17.4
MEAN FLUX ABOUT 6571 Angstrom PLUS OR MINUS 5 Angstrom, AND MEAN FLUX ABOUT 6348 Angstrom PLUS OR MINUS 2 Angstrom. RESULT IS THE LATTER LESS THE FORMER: -0.79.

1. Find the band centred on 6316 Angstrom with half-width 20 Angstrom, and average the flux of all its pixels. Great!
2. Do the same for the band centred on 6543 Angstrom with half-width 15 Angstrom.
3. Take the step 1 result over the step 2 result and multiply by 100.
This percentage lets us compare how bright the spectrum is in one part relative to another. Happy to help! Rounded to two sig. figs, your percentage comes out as 94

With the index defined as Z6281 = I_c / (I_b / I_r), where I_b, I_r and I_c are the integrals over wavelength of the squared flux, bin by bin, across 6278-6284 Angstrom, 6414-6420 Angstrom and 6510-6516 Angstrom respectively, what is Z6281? 1044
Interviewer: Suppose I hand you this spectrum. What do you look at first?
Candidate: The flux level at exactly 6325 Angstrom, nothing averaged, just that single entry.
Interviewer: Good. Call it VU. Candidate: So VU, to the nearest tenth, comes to 11.8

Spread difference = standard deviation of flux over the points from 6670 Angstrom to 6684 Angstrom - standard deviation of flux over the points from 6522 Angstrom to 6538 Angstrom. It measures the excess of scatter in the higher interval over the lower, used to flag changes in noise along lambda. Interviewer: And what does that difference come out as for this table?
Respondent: -0.03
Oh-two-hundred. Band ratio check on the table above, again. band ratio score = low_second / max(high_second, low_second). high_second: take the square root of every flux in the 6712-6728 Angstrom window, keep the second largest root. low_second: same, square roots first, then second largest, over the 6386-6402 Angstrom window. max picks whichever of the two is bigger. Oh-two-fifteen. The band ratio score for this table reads 0.97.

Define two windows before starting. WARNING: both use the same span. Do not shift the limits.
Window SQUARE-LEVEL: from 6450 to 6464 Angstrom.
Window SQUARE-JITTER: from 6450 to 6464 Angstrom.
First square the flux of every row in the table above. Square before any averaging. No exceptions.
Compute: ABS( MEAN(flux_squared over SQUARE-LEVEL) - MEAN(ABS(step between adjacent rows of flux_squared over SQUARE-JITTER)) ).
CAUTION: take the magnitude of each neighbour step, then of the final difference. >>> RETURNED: 166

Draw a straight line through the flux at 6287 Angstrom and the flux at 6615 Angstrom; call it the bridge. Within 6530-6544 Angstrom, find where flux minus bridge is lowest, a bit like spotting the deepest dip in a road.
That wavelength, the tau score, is 6543 Angstrom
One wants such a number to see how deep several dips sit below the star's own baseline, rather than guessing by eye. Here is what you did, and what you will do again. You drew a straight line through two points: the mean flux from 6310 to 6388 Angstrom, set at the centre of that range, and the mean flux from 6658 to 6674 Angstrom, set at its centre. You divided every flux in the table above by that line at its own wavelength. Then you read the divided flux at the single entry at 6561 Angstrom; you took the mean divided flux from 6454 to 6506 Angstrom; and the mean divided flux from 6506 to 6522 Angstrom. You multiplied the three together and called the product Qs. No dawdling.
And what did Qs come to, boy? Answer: 1.10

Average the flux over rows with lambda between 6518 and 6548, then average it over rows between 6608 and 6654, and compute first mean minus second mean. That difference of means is -0.3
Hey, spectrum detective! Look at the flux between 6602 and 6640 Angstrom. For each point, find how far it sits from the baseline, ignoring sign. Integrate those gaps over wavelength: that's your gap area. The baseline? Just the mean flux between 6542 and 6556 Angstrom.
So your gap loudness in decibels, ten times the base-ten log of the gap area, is 12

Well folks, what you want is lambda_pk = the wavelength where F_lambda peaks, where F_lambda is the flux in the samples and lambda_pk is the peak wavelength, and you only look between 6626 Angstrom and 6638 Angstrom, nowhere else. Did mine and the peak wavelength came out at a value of 6637 Angstrom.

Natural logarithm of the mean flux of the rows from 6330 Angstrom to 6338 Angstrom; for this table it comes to 2.51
